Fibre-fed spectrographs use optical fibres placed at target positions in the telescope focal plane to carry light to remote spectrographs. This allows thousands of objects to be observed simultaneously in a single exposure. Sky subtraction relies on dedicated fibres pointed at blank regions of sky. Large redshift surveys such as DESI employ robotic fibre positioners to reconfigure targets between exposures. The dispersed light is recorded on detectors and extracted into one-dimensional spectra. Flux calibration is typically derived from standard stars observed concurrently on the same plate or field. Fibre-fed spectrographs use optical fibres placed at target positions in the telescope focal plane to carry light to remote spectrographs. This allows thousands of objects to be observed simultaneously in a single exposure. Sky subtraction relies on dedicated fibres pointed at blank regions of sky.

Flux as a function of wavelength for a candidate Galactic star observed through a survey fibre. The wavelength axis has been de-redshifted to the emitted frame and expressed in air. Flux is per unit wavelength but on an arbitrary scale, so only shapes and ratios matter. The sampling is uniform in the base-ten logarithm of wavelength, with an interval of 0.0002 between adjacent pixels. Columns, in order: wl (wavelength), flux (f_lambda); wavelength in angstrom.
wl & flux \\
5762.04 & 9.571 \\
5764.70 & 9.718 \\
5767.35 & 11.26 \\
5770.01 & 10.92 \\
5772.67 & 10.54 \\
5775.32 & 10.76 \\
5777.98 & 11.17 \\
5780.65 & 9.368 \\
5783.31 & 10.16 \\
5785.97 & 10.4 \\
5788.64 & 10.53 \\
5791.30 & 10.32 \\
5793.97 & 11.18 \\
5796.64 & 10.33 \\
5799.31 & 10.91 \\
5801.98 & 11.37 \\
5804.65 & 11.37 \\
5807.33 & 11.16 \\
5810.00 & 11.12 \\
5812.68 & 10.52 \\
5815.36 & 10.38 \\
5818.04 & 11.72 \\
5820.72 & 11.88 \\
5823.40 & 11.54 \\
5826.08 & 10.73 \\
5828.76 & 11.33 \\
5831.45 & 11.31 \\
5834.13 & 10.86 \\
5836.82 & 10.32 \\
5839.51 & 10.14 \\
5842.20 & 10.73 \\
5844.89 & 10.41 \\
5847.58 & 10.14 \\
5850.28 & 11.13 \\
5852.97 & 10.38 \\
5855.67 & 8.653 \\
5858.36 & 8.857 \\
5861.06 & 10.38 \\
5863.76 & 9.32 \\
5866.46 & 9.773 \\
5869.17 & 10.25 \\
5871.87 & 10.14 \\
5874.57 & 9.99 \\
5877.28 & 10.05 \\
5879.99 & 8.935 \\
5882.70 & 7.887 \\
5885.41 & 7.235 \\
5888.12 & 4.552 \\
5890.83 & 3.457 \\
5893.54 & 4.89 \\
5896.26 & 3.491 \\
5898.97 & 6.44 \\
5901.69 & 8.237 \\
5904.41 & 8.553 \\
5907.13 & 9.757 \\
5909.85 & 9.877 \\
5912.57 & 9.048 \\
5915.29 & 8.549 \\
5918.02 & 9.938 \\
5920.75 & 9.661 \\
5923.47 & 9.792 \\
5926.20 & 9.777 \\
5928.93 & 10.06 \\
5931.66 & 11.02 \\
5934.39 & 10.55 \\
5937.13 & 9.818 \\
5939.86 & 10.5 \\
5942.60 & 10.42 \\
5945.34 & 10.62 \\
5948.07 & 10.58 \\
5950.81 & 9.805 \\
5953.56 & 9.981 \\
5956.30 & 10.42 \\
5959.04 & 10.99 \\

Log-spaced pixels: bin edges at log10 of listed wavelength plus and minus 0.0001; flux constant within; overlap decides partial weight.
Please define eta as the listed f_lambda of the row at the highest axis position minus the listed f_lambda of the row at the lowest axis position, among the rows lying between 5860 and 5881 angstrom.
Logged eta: -1.4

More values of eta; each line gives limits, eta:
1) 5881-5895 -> -3.0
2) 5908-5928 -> -0.1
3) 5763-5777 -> 1.0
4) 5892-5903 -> 3.3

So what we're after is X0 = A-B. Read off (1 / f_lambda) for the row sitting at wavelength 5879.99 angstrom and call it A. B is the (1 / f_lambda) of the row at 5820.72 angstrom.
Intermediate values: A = 0.112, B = 0.084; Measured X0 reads 0.028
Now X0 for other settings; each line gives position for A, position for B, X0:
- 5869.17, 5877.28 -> -0.002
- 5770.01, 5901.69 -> -0.030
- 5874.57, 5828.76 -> 0.012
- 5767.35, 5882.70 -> -0.038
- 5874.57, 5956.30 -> 0.004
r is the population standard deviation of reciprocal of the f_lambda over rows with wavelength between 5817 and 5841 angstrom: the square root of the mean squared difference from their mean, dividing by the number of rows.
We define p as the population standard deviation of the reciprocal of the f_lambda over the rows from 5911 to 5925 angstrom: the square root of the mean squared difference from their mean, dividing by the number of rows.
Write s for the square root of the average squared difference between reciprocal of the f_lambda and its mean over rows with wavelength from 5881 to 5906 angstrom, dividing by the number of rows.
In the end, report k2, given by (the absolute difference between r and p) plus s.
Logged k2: 0.07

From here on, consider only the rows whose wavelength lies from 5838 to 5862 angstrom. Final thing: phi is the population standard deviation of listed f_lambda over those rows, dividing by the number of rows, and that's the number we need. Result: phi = 0.77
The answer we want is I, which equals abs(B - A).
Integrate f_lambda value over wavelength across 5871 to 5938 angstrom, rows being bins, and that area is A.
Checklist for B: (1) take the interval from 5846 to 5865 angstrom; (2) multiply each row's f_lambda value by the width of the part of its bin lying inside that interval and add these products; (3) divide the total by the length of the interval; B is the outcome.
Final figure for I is 556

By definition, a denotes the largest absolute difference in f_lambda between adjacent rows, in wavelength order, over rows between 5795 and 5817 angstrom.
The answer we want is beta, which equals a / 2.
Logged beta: 0.30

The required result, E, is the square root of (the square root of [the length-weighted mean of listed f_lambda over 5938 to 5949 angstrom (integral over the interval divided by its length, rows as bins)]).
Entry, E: 1.80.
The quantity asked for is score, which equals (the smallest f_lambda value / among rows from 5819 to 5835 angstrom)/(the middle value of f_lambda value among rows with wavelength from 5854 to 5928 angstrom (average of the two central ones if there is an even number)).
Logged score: 1.19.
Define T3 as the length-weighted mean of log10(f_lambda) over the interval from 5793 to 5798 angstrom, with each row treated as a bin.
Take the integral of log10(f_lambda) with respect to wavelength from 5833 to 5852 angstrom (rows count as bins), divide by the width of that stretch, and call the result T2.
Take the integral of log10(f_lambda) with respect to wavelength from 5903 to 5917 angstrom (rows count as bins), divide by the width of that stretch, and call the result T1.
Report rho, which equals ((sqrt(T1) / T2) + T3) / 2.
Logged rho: 0.99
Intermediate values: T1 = 0.96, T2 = 1.02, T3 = 1.03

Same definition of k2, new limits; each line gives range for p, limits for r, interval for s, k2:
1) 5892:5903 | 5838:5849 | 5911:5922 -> 0.07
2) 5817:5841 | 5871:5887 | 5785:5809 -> 0.01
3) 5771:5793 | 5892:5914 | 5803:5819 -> 0.06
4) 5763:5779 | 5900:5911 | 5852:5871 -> 0.01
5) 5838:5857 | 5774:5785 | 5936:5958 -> 0.00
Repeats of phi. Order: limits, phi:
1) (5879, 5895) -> 1.97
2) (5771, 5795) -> 0.52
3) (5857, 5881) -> 0.54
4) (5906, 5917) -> 0.54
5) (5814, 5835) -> 0.49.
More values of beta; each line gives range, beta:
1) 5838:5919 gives 1.47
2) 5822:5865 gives 0.86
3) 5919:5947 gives 0.48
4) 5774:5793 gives 0.90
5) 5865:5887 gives 0.56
